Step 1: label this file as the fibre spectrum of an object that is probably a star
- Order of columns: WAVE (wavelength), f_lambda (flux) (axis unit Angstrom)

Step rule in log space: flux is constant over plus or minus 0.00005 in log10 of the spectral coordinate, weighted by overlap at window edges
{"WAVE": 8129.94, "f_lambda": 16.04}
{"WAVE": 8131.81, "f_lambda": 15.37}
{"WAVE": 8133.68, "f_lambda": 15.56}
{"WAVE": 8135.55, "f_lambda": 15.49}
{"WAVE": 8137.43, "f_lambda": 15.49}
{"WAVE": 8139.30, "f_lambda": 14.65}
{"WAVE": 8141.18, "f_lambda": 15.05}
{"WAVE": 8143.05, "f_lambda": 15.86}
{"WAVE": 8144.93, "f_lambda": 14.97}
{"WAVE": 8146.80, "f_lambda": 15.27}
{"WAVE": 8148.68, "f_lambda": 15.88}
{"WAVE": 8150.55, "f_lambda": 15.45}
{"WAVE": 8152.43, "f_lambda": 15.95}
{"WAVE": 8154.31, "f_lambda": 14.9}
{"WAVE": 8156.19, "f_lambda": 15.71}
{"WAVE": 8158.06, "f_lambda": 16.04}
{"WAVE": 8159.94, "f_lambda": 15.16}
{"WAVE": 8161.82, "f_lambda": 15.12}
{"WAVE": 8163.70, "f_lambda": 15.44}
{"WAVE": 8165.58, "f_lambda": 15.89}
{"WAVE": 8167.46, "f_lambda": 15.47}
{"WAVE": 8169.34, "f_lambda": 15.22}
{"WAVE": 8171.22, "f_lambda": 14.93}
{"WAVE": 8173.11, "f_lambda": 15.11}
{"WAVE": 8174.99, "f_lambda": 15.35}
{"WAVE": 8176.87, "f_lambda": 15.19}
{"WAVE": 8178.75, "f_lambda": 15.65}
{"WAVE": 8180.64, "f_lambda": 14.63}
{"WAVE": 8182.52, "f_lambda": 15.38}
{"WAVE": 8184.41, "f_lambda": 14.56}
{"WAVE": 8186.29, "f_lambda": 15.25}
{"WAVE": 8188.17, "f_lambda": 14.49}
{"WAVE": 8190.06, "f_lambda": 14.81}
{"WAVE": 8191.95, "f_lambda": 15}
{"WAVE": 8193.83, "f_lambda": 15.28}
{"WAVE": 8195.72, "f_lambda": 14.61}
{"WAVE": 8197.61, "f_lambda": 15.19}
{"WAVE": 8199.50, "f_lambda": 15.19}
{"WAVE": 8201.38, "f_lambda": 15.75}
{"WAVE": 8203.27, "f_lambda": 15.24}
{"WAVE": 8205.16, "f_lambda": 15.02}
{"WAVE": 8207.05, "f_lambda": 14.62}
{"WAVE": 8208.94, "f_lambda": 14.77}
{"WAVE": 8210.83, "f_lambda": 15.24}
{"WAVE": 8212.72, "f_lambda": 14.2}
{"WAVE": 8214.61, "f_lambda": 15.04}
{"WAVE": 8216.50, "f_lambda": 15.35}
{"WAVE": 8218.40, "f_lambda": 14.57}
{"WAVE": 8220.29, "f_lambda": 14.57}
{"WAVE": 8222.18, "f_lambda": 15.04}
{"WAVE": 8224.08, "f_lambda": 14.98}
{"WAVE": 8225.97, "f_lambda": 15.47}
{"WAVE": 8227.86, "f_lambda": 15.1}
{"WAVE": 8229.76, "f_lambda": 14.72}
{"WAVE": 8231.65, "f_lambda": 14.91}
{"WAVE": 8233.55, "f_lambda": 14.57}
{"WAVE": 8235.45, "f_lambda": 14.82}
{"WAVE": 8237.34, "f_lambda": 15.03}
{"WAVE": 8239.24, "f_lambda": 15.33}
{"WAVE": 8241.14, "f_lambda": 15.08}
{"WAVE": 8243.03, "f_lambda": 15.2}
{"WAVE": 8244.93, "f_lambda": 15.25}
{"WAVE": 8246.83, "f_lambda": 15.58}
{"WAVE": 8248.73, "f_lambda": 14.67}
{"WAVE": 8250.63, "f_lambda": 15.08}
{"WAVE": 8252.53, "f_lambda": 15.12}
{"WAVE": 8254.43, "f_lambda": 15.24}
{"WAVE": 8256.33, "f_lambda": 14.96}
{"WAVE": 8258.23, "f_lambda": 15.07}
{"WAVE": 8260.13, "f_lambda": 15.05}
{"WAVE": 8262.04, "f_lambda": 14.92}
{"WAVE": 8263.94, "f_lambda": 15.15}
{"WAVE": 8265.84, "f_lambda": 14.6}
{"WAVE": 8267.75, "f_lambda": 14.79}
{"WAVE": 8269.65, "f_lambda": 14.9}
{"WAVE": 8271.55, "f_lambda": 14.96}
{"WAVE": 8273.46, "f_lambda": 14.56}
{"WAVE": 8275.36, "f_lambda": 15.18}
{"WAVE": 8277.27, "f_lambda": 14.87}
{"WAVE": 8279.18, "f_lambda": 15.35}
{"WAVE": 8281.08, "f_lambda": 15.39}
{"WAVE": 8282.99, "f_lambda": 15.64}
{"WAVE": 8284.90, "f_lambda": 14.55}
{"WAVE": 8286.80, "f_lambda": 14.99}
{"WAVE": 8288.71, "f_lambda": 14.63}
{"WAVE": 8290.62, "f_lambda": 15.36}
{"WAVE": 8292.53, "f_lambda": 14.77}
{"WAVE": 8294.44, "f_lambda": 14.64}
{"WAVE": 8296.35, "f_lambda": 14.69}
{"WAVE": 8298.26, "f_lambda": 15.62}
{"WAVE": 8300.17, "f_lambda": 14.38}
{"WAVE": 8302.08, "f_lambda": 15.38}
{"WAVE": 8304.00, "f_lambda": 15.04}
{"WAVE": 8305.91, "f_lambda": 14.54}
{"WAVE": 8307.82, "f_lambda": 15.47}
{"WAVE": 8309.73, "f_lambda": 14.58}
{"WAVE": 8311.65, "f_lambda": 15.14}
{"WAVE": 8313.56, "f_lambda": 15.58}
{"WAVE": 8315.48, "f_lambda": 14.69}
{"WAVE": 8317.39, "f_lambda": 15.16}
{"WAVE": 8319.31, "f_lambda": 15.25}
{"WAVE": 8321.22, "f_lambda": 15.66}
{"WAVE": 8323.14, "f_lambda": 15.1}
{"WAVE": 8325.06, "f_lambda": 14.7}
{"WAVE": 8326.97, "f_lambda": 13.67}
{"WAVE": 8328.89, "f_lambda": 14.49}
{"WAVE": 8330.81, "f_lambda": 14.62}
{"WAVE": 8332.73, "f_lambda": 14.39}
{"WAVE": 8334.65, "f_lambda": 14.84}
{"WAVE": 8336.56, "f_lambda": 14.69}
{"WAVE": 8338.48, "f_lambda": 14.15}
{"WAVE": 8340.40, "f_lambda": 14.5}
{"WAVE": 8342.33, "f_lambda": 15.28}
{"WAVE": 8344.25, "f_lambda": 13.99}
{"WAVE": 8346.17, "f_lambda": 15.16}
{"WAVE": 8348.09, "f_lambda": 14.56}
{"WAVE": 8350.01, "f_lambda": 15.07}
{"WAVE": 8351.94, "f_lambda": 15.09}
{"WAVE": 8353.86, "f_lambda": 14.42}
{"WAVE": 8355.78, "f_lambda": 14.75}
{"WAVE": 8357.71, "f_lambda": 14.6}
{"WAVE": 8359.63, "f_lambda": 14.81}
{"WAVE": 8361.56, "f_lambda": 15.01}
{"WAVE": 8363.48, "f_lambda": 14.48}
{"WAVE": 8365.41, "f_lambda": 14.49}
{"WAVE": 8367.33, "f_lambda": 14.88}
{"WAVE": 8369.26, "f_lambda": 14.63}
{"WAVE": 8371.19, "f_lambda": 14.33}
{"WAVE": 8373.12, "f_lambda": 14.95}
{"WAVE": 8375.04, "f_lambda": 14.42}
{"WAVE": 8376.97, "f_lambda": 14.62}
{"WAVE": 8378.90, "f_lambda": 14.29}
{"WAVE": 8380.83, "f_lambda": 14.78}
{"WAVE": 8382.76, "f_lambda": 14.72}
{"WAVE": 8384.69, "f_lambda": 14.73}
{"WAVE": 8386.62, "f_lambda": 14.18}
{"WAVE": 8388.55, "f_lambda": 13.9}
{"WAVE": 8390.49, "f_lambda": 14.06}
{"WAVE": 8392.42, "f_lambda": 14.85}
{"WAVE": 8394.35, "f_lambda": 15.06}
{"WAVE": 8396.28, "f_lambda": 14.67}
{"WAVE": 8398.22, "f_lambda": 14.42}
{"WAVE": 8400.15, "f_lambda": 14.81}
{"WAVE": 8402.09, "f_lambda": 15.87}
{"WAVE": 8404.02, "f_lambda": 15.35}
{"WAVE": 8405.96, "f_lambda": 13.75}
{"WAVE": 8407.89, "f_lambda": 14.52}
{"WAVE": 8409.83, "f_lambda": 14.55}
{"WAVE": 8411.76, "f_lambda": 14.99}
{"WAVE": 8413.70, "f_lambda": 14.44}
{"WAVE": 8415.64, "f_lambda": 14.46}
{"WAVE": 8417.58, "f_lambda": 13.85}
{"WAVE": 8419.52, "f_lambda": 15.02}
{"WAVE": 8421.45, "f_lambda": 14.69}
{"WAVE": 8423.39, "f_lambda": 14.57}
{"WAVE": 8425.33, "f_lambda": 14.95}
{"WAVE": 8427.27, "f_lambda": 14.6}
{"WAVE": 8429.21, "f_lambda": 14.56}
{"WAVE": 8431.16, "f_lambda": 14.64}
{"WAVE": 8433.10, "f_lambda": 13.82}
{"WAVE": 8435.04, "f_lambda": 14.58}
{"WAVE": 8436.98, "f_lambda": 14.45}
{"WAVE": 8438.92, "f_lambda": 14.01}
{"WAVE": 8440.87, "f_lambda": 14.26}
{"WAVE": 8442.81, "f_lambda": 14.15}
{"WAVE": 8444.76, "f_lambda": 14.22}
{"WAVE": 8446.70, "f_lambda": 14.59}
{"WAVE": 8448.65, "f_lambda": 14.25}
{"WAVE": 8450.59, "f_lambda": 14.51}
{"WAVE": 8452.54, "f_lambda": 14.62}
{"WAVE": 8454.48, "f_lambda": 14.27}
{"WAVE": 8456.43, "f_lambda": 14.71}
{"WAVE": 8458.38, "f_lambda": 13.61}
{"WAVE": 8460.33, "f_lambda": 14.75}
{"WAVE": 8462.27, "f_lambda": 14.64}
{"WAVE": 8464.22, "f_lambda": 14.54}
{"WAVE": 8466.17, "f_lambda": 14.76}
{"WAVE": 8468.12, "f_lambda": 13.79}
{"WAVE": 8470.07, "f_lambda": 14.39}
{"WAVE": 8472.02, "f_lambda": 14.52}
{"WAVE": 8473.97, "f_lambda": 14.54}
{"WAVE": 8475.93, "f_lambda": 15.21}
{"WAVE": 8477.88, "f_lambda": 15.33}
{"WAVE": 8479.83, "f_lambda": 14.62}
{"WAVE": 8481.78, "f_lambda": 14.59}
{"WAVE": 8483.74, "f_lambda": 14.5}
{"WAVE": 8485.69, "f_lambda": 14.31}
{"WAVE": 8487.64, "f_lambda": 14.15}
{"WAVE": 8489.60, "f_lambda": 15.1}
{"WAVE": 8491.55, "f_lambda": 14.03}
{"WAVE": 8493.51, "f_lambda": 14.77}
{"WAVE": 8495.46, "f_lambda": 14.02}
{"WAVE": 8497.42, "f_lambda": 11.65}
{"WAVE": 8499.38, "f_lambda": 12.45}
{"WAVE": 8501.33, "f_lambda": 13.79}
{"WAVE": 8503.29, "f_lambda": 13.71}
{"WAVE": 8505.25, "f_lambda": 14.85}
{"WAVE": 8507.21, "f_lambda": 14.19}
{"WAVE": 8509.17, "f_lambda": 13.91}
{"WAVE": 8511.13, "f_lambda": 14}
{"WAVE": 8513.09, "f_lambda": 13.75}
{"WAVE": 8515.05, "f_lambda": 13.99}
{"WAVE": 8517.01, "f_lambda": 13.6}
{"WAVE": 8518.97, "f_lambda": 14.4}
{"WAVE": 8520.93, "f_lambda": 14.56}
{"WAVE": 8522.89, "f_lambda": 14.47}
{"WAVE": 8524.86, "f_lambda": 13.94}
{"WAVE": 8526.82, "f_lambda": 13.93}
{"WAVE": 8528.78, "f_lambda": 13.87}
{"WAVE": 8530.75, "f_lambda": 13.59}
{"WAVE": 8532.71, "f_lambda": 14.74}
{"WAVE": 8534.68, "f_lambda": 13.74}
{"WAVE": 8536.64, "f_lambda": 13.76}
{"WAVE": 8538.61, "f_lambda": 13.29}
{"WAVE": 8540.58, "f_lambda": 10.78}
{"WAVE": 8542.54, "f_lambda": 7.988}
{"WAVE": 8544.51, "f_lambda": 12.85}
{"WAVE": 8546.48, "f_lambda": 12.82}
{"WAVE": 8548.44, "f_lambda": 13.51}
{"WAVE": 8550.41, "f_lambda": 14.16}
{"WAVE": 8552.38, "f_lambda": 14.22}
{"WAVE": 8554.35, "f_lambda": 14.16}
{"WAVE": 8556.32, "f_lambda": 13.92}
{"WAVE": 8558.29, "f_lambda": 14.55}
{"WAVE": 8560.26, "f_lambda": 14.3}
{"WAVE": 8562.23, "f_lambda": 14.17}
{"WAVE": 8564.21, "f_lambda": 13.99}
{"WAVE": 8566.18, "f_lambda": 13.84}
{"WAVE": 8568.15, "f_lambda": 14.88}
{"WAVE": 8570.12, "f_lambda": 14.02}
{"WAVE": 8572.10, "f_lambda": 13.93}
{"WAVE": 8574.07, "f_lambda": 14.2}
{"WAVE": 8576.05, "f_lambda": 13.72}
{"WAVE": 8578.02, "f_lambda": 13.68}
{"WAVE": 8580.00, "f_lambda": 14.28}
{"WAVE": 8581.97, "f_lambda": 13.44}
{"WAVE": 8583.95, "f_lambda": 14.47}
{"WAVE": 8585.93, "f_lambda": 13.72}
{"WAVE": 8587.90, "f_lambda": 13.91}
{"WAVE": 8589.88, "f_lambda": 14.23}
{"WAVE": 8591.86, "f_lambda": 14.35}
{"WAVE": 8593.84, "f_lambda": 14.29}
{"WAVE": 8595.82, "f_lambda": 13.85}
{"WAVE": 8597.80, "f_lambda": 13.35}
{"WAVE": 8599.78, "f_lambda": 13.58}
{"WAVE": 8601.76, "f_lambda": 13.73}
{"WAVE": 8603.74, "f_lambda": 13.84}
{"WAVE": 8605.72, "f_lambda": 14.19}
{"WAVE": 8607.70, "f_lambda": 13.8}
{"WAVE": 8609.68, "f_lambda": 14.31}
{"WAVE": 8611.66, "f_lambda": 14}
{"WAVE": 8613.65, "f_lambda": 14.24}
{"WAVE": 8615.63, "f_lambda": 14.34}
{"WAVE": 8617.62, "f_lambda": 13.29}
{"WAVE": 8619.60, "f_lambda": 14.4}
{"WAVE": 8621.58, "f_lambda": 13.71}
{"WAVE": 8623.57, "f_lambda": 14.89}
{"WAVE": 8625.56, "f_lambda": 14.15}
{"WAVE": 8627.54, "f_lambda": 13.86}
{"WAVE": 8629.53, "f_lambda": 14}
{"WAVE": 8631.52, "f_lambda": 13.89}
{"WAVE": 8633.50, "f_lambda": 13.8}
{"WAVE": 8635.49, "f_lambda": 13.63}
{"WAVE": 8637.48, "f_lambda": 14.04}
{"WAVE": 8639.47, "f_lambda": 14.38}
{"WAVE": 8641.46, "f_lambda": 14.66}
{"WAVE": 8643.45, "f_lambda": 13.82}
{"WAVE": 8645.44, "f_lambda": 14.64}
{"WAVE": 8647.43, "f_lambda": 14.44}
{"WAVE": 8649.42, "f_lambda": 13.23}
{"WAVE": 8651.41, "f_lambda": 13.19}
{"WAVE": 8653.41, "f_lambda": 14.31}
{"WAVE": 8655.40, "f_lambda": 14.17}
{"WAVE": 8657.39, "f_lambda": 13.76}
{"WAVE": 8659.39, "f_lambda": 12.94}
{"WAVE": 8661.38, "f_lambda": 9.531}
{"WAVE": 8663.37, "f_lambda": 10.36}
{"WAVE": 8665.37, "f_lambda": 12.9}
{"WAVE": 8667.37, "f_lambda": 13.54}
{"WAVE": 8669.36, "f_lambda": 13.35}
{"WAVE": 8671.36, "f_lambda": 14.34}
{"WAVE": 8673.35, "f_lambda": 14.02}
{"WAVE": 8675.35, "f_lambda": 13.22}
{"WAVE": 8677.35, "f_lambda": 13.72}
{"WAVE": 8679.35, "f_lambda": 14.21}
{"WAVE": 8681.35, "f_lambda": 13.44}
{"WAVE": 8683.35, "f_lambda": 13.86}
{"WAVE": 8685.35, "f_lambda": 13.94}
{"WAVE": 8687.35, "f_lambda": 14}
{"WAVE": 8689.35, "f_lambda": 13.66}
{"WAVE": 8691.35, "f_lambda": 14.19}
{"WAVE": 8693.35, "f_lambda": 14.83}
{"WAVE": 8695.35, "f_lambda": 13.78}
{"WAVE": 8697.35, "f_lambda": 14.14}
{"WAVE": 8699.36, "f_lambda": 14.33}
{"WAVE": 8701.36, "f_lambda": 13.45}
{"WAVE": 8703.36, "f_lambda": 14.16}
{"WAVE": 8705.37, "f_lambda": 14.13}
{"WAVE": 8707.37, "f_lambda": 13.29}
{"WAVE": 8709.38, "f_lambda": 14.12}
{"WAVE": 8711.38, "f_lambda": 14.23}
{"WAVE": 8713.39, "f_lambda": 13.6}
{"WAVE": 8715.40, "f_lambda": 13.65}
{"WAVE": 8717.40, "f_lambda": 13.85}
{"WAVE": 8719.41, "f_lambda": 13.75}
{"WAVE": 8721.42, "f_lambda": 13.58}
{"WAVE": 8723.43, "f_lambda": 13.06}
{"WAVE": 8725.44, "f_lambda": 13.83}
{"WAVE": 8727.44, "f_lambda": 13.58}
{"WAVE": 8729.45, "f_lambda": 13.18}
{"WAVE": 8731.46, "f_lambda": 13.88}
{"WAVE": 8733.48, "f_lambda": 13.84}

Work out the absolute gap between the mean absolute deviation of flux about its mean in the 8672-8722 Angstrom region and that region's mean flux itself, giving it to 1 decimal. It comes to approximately 13.6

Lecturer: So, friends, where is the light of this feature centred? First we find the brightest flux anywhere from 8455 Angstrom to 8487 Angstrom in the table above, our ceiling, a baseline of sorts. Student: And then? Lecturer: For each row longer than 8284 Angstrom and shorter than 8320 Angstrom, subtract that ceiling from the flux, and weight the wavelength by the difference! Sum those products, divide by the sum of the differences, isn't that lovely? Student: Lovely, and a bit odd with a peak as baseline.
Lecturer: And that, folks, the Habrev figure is 8298.8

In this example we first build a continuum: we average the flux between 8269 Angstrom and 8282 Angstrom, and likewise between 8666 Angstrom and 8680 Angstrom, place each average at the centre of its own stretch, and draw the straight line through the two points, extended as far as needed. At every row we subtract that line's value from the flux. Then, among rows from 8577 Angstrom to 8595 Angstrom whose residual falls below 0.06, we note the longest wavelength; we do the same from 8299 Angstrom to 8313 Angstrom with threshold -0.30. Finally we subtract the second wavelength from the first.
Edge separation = 278.2 Angstrom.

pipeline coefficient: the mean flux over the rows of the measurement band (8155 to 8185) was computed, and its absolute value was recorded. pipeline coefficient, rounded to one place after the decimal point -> 15.3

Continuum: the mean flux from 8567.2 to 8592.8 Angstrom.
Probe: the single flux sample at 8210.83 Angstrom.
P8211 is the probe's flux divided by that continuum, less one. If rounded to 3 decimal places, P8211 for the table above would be 0.084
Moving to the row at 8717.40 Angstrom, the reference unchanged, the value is -0.015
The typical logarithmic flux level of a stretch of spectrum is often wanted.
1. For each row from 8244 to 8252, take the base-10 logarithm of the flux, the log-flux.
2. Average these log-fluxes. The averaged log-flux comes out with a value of 1.18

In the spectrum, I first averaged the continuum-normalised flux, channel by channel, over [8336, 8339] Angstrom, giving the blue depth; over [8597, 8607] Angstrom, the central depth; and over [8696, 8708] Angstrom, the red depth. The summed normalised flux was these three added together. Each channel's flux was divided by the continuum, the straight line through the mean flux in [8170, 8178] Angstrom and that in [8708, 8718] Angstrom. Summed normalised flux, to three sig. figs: 2.95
